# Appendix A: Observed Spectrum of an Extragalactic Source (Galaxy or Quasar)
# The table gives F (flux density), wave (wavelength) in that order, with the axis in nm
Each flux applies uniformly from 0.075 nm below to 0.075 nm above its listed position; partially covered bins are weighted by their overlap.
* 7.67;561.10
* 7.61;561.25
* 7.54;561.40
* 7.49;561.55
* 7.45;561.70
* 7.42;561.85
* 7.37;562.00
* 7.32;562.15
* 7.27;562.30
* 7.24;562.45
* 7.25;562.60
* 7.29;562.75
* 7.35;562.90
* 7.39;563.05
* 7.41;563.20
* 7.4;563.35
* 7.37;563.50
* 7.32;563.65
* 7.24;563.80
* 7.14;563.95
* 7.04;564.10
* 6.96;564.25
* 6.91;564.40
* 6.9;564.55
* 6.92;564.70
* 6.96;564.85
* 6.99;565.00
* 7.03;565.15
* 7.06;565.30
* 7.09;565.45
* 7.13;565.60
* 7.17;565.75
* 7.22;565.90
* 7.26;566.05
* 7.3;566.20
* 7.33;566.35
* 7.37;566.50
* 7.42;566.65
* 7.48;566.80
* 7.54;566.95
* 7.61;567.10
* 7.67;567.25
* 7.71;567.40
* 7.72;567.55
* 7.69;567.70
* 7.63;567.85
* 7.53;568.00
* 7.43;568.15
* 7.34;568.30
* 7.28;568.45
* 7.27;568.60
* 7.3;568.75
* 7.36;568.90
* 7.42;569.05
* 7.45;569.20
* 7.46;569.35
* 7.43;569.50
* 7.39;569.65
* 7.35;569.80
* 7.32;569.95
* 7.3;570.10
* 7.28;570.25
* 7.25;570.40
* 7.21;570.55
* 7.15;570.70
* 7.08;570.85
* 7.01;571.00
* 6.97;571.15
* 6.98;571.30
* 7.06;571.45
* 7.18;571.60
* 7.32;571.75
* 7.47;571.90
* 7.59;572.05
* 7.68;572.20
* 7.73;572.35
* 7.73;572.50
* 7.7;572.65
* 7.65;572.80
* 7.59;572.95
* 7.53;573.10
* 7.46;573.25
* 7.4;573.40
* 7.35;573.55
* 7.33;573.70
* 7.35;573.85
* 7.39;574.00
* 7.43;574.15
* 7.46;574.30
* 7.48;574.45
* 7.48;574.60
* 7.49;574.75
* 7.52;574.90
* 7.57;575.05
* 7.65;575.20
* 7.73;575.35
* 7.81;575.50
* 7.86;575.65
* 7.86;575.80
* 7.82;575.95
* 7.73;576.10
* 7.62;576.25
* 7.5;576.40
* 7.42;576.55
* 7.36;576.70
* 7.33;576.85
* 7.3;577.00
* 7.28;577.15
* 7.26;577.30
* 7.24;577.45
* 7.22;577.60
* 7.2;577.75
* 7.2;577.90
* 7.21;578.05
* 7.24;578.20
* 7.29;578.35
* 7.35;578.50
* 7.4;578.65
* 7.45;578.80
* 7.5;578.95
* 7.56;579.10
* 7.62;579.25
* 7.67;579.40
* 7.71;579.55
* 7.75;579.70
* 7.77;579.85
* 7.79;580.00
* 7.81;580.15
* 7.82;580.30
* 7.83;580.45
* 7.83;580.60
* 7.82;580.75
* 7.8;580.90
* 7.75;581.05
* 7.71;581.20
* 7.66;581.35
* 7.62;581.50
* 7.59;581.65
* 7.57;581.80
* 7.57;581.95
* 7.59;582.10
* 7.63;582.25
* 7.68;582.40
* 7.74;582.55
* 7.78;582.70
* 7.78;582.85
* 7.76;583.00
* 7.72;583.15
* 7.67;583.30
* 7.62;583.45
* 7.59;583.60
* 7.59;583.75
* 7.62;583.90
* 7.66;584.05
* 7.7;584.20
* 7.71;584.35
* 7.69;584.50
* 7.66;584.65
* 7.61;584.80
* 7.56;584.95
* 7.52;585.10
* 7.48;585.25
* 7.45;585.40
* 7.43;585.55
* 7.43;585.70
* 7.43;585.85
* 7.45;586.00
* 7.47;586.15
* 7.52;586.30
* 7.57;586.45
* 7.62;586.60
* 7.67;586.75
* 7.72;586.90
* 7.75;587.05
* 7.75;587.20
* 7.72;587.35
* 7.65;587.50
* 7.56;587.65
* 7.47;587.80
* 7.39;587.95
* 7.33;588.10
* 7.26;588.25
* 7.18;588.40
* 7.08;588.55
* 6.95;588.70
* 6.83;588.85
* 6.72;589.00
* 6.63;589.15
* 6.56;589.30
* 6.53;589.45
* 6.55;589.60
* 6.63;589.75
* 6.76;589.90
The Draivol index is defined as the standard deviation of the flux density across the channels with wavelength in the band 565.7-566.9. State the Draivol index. 0.10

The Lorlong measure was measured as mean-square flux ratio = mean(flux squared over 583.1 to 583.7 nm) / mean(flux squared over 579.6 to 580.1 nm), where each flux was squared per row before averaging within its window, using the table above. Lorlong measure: 0.97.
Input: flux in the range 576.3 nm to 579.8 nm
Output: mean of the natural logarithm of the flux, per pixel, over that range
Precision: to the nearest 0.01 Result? 2.00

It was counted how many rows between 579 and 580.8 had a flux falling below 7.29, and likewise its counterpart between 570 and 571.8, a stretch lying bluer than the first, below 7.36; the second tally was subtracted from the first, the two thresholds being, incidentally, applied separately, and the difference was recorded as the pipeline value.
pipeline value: -12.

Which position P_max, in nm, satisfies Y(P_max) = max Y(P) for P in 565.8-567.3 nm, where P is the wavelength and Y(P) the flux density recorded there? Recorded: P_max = 567.25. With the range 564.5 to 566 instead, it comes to 565.90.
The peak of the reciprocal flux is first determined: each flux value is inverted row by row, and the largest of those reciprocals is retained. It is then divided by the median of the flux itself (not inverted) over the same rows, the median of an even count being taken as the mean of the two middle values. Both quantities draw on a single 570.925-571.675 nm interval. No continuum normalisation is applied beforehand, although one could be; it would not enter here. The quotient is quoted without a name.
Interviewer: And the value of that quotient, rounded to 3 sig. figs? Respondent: 0.0205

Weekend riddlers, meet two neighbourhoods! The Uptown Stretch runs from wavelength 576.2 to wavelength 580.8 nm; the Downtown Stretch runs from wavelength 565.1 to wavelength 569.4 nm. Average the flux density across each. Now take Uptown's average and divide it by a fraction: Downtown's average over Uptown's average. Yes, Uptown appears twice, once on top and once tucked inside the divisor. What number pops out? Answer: 7.60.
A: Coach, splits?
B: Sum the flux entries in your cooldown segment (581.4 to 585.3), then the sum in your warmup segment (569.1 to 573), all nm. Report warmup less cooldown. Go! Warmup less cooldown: -7.4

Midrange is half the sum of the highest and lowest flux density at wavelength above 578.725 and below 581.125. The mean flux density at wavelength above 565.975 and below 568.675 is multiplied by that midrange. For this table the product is 57.1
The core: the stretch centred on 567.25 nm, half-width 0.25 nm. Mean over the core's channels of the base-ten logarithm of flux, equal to 0.884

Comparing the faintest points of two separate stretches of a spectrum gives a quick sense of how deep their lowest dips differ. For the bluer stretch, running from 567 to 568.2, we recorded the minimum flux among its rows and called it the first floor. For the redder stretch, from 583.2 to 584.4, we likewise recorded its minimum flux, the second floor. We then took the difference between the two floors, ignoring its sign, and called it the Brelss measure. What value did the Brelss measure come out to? 0.16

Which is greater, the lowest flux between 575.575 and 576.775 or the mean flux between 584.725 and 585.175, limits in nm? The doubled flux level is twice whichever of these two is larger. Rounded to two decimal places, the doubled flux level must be 15.13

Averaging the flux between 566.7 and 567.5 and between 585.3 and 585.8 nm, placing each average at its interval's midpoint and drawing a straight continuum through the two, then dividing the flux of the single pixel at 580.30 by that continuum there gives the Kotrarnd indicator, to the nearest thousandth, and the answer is 1.045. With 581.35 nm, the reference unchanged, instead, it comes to 1.025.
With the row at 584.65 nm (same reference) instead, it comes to 1.029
